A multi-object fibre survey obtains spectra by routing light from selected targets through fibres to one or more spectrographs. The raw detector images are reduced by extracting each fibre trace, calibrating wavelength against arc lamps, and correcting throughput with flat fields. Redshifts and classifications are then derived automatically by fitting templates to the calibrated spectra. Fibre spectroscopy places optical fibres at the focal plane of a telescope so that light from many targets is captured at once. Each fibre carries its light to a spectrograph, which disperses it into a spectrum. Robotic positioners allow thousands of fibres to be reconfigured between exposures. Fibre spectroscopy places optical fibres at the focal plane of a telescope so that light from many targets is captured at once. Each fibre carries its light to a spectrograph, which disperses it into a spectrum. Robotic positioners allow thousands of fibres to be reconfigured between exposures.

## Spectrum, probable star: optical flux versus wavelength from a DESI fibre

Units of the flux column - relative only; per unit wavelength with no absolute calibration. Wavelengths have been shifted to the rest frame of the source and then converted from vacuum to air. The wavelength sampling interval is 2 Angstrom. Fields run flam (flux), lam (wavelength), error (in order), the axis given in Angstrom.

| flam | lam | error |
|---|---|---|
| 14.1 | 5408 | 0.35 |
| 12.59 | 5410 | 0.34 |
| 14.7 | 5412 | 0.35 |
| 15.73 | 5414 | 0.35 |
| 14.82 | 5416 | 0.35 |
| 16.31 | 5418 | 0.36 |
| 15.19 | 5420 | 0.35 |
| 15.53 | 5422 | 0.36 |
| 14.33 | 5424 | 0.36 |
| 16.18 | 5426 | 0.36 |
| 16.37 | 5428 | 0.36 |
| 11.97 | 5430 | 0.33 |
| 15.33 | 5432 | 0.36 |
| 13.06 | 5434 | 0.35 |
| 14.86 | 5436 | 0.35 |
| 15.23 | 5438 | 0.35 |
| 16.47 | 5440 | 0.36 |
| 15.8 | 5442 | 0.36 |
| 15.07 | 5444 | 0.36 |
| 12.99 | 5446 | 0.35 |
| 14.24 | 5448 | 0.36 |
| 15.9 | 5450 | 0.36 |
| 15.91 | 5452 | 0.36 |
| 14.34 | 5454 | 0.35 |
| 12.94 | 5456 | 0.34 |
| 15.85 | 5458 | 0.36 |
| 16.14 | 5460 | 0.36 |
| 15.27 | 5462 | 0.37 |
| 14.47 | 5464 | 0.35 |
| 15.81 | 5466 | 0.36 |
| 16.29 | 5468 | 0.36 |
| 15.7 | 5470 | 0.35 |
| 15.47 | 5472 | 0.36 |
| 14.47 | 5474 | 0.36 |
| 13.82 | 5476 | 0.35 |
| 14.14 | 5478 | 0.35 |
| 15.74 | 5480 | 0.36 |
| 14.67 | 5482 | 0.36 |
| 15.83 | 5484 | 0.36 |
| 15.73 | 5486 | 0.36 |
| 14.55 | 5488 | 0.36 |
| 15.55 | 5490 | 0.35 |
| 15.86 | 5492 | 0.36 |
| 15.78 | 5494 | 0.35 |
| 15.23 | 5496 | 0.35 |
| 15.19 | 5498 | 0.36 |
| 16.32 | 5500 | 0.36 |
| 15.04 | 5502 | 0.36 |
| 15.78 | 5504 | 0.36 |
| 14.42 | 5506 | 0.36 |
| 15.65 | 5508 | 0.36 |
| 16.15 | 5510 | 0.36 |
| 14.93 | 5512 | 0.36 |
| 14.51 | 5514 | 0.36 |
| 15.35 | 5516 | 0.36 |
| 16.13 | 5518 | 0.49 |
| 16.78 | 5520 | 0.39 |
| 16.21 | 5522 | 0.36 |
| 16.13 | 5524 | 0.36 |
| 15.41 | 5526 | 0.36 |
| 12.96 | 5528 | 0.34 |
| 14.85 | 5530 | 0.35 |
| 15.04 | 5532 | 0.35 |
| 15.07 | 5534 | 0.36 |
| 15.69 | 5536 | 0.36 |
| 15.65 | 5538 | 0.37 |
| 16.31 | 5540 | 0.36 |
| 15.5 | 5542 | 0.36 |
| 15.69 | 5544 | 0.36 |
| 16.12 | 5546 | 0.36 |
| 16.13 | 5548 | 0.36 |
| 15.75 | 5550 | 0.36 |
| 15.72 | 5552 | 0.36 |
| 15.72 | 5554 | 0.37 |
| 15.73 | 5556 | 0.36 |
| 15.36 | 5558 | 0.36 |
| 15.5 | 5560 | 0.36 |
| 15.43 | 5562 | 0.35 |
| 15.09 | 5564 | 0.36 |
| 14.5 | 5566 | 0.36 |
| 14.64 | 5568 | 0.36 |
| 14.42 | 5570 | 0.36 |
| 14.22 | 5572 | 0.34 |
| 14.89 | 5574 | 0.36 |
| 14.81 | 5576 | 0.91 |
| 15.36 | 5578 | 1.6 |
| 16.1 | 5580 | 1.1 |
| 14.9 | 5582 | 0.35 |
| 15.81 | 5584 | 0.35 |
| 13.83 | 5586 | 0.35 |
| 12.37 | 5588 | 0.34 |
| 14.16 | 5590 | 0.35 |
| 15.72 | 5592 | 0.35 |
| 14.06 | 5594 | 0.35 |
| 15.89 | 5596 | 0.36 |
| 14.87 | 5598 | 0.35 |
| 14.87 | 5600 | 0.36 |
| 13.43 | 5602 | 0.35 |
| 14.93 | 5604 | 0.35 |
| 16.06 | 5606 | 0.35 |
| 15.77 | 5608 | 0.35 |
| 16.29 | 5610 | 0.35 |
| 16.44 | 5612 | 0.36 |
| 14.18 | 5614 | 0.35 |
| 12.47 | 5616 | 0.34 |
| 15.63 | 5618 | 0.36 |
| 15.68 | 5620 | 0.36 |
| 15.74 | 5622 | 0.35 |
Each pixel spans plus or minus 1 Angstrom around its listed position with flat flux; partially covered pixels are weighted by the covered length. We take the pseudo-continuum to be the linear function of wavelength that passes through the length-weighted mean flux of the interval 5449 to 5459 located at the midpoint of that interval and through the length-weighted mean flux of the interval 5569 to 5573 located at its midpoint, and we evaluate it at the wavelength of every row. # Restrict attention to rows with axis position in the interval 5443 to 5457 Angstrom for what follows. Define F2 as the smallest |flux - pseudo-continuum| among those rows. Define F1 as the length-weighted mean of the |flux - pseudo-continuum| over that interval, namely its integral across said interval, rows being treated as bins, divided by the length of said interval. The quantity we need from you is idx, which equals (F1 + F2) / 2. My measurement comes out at 0.54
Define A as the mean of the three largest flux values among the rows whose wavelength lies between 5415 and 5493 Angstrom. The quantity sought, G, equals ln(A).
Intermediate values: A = 16.4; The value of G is 2.80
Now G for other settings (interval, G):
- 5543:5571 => 2.77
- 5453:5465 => 2.76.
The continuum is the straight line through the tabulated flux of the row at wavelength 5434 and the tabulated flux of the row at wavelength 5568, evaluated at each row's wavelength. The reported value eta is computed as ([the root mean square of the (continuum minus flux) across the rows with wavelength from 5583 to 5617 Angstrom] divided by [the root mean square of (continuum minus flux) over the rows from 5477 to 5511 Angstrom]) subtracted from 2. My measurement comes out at 1.28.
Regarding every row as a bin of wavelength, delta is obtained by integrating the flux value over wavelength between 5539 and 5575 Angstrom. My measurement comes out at 553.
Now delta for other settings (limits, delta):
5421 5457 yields 533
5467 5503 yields 551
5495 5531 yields 554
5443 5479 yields 538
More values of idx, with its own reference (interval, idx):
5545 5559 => 1.16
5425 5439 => 0.65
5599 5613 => 1.10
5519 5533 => 0.76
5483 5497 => 0.52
